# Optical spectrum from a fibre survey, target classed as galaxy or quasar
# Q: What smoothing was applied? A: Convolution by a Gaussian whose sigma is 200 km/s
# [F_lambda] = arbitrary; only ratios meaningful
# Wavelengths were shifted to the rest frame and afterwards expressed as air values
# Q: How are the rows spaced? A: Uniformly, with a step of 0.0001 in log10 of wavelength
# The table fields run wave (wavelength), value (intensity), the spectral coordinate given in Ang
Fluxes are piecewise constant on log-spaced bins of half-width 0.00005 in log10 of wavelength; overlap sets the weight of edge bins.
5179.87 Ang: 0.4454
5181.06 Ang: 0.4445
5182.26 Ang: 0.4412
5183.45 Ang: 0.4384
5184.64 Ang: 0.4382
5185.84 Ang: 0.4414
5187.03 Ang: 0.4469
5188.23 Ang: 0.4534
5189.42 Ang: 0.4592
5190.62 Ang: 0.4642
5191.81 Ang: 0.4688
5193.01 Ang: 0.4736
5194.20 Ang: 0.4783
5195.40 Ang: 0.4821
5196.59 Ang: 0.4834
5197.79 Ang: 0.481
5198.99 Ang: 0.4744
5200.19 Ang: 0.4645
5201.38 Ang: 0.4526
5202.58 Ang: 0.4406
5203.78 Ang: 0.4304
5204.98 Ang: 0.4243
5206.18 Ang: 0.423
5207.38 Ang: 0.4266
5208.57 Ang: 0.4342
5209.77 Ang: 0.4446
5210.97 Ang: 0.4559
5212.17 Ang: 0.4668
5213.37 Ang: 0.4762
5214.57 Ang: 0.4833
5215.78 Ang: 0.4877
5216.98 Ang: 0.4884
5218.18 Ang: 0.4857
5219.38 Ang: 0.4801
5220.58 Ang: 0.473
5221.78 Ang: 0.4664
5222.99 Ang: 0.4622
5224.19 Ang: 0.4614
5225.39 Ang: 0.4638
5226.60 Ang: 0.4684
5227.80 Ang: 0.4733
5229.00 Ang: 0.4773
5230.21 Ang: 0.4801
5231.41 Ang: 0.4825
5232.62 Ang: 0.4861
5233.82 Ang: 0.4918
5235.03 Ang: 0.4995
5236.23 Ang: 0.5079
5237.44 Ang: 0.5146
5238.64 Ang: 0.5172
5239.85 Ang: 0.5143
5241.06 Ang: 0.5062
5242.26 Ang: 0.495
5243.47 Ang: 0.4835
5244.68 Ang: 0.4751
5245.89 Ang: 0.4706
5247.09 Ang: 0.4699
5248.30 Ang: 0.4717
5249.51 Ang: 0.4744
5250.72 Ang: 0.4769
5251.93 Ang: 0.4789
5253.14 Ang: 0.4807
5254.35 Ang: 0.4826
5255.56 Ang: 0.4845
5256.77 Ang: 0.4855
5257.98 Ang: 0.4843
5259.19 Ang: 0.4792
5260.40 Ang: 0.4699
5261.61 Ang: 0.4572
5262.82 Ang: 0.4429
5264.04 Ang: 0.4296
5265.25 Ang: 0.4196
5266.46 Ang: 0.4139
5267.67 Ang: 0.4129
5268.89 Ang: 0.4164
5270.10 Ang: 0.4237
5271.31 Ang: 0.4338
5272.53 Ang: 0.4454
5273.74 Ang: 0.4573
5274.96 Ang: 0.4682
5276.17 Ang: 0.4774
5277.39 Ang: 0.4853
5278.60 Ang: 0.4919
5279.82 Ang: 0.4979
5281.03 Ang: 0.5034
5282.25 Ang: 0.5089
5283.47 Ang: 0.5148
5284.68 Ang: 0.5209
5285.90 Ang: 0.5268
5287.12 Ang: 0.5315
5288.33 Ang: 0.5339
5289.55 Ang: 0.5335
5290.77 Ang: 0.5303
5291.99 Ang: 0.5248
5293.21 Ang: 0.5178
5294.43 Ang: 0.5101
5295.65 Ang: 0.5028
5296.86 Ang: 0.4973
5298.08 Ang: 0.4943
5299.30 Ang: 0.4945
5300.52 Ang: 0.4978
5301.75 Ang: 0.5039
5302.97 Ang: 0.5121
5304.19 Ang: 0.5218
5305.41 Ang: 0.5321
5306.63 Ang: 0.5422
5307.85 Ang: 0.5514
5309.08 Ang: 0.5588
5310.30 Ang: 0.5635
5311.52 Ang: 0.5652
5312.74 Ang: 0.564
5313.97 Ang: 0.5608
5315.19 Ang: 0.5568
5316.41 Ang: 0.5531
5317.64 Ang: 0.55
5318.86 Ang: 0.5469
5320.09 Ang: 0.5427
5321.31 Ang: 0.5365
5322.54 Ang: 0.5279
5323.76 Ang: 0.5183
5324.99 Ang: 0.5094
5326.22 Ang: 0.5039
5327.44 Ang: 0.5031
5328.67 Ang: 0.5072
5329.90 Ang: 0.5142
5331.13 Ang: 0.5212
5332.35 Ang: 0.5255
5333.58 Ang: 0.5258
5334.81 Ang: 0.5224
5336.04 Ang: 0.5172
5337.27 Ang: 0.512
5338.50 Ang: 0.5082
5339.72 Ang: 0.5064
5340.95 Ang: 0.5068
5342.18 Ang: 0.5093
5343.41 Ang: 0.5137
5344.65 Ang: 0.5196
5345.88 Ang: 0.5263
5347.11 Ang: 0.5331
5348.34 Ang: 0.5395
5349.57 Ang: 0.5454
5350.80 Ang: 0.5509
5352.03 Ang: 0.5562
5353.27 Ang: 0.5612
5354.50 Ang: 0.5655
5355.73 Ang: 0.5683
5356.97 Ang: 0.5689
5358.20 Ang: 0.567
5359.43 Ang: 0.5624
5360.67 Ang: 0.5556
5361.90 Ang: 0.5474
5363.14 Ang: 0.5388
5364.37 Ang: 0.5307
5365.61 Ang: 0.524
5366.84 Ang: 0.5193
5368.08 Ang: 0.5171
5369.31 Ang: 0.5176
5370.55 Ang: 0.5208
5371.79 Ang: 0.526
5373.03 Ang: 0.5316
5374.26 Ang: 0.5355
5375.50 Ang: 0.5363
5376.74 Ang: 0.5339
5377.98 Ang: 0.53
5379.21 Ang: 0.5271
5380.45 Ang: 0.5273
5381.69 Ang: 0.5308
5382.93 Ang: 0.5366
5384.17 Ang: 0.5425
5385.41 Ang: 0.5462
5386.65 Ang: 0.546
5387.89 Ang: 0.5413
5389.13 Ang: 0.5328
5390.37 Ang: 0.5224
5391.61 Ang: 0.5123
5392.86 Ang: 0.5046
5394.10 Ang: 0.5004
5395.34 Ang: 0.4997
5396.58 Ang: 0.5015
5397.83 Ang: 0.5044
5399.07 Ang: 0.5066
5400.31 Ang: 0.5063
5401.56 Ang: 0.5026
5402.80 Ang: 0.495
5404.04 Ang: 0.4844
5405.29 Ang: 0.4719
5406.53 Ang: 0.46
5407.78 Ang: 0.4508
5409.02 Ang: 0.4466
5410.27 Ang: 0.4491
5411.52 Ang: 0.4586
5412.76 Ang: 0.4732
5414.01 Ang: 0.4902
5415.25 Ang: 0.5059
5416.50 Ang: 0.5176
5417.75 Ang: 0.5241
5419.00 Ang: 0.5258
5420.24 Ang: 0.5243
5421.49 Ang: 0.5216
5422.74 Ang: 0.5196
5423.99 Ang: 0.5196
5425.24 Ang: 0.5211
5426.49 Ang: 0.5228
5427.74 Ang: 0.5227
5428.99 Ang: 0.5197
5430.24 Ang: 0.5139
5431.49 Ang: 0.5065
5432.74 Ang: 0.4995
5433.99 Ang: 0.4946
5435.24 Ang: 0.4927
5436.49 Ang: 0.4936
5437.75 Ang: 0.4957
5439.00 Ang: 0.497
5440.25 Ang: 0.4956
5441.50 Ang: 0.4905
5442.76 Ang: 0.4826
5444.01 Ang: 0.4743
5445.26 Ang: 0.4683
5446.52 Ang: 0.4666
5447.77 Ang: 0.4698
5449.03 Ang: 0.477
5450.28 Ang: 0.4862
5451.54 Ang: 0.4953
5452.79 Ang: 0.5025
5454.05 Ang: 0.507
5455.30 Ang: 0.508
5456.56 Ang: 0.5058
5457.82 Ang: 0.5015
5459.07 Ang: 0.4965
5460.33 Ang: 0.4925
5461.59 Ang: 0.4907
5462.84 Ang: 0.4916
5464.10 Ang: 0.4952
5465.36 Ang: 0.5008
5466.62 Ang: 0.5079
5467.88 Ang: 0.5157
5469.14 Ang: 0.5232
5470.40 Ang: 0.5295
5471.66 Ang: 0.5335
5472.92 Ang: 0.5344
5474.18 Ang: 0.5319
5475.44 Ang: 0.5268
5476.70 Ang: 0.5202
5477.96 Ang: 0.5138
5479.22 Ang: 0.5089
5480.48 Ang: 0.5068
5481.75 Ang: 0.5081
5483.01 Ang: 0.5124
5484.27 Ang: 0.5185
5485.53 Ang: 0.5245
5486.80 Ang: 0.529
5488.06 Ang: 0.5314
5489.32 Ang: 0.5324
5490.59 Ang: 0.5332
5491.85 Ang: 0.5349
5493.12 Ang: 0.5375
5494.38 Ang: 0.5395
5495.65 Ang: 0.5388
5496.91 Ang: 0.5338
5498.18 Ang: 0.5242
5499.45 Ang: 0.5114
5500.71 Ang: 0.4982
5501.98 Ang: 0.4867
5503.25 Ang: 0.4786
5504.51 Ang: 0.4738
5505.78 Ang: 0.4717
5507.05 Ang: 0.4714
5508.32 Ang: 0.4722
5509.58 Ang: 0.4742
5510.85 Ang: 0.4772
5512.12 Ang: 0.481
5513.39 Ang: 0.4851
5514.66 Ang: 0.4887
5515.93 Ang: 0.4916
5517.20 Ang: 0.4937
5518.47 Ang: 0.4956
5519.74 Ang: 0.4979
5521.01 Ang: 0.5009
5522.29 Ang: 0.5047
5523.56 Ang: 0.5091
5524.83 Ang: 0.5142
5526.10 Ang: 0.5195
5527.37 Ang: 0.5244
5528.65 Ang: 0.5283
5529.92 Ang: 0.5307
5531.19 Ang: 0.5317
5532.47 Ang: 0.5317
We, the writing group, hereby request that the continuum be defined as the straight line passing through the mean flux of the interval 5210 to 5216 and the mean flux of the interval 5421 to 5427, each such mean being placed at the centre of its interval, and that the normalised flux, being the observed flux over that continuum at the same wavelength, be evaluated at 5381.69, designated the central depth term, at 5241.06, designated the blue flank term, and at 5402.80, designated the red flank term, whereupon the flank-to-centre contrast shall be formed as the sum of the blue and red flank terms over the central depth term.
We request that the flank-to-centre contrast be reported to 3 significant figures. 1.94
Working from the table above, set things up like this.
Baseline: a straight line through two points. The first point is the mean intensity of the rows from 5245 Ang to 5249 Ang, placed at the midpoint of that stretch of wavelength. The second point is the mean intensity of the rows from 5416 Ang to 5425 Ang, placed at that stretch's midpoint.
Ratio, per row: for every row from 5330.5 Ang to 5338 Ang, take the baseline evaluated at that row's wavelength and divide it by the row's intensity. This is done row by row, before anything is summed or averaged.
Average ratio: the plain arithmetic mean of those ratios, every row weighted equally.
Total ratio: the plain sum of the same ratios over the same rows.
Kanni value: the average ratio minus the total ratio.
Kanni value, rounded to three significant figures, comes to -4.77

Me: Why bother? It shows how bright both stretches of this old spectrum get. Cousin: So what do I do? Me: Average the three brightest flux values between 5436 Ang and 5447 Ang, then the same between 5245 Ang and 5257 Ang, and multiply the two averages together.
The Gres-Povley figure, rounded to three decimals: 0.240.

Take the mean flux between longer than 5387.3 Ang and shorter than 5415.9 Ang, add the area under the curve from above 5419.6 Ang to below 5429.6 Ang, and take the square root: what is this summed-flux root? 2.39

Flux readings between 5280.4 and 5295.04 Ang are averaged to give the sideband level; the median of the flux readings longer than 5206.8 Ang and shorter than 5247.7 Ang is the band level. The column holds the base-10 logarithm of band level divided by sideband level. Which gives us -0.04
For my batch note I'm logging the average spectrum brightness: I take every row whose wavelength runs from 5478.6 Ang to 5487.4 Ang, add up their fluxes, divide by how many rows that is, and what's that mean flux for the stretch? 0.515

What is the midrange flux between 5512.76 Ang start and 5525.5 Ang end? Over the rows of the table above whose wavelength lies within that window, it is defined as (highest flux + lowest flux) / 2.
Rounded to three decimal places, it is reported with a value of 0.500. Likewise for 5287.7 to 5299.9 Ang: 0.514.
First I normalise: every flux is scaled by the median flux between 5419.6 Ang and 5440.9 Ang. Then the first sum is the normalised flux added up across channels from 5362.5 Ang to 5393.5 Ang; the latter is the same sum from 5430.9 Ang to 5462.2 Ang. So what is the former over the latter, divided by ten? 0.108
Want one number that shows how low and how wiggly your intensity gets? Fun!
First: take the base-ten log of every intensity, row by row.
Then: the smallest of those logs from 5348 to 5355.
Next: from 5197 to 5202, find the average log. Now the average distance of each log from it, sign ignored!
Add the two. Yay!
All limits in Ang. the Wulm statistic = -0.259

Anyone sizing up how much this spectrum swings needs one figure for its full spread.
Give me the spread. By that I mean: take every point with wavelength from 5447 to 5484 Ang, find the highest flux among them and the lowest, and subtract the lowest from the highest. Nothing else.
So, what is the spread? 0.065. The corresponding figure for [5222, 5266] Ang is 0.098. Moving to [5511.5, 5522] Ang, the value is 0.020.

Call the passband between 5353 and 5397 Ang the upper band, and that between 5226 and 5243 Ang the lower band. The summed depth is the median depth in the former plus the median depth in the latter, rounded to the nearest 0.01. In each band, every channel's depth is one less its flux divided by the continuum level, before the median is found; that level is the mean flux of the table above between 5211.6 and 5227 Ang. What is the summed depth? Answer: -0.16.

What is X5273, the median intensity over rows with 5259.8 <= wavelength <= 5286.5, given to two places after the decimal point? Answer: 0.46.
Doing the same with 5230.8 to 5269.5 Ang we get 0.48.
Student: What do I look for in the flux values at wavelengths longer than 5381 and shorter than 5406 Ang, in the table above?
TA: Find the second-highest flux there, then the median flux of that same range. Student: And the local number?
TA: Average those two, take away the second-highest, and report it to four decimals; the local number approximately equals -0.0198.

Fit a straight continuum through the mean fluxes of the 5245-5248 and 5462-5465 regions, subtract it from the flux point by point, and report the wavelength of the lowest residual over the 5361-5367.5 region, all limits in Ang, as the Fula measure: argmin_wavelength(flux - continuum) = 5366.84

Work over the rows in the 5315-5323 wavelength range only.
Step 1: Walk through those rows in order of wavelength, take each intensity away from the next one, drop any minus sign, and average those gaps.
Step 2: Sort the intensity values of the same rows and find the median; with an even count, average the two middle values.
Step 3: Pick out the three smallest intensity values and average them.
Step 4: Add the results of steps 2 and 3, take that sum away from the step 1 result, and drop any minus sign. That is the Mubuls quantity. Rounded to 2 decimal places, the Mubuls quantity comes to 1.08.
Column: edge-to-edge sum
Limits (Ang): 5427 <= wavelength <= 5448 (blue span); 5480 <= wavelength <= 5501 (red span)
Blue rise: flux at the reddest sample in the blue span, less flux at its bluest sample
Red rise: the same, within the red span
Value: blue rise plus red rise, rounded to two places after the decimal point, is -0.06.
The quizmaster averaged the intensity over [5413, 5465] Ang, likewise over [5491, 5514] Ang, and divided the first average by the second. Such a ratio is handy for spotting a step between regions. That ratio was 1.00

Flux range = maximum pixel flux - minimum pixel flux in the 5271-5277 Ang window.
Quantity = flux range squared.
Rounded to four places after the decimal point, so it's 0.0019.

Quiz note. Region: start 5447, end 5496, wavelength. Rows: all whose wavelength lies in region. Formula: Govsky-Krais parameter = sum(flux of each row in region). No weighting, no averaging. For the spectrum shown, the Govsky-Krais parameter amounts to 20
